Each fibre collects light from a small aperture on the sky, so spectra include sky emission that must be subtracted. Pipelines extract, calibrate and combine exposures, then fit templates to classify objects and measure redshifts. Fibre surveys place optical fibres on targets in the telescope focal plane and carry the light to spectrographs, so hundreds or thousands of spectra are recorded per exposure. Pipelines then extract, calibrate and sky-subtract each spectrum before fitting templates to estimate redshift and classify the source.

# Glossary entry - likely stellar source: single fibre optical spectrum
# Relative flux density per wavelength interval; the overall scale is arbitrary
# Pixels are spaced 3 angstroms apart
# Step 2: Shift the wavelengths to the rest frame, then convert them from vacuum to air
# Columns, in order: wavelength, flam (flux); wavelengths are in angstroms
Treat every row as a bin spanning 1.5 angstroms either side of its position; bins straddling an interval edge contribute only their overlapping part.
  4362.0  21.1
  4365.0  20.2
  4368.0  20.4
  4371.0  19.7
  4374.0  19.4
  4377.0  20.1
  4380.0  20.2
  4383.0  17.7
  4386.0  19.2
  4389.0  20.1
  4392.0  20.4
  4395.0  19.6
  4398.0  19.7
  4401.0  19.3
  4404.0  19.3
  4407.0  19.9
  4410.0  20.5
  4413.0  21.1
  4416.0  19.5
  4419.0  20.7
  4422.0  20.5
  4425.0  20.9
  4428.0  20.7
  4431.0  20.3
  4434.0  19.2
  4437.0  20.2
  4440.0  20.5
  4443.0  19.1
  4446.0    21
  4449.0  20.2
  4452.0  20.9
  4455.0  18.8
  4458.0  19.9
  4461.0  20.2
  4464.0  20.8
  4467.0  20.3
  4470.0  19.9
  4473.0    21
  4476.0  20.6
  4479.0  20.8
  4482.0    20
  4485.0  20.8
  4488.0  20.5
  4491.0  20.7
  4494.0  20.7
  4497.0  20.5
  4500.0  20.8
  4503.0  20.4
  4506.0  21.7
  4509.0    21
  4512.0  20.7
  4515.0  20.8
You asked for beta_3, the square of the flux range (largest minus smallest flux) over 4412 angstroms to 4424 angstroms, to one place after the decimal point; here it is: 2.6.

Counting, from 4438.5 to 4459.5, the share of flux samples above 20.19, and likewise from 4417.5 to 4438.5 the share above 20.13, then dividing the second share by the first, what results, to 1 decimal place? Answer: 1.5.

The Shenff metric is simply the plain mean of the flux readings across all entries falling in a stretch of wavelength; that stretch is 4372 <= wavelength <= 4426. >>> 19.9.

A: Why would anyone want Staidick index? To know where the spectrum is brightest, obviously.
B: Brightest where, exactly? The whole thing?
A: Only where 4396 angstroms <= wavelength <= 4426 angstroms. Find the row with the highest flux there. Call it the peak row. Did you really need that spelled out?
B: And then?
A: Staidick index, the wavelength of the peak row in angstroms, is 4413.0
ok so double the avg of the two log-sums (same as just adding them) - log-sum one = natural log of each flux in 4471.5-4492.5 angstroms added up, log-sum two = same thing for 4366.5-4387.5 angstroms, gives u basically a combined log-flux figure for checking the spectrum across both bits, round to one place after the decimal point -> 42.0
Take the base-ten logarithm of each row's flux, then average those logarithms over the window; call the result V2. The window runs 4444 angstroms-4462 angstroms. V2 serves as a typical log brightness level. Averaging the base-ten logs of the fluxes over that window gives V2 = 1.30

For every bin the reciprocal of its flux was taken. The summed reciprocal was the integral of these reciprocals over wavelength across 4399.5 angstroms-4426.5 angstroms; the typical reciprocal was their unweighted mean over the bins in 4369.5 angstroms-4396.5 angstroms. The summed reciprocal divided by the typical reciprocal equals 26.2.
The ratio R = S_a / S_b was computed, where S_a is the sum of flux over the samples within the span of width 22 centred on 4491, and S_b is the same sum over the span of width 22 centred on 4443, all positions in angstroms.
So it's 1.02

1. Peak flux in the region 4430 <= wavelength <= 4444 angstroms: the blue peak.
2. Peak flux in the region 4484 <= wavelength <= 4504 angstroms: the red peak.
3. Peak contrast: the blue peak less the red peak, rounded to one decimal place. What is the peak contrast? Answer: -0.3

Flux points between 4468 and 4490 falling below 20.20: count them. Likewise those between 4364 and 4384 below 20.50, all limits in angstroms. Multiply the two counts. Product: 14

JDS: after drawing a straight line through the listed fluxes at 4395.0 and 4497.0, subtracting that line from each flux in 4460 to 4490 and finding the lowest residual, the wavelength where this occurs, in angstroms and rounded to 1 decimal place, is 4482.0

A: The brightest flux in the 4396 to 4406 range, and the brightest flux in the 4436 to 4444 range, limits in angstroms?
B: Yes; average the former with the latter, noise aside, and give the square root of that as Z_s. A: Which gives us 4.48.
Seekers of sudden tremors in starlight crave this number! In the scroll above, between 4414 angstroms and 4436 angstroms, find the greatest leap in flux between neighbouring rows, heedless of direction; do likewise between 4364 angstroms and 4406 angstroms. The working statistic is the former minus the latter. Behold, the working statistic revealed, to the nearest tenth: -1.3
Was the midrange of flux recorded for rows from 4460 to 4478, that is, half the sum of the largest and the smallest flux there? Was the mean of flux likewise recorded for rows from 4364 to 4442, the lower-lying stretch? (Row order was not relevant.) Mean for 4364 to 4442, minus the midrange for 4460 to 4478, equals -0.48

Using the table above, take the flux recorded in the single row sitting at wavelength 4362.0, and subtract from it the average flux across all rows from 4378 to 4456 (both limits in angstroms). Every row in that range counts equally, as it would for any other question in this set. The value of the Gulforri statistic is 1.1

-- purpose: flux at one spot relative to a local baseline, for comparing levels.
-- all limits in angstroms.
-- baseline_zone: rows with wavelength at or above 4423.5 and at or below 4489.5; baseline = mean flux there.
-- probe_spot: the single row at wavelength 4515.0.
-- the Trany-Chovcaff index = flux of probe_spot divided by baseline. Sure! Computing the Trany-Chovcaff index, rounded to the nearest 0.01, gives 1.02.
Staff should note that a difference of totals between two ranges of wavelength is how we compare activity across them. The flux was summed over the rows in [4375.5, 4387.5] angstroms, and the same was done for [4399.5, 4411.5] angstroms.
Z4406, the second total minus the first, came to 1.8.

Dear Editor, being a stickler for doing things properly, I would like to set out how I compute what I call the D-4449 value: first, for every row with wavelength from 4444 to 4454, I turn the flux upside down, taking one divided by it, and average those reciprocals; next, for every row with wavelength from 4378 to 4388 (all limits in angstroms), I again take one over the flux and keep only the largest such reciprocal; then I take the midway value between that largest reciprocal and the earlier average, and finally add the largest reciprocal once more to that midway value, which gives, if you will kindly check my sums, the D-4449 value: 0.109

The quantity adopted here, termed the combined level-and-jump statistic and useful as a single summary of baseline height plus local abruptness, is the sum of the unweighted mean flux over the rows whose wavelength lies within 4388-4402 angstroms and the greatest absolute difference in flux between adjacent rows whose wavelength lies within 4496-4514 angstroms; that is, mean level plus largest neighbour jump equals 21.1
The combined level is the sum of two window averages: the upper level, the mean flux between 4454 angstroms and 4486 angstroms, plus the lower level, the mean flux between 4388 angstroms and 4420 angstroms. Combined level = 40.3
